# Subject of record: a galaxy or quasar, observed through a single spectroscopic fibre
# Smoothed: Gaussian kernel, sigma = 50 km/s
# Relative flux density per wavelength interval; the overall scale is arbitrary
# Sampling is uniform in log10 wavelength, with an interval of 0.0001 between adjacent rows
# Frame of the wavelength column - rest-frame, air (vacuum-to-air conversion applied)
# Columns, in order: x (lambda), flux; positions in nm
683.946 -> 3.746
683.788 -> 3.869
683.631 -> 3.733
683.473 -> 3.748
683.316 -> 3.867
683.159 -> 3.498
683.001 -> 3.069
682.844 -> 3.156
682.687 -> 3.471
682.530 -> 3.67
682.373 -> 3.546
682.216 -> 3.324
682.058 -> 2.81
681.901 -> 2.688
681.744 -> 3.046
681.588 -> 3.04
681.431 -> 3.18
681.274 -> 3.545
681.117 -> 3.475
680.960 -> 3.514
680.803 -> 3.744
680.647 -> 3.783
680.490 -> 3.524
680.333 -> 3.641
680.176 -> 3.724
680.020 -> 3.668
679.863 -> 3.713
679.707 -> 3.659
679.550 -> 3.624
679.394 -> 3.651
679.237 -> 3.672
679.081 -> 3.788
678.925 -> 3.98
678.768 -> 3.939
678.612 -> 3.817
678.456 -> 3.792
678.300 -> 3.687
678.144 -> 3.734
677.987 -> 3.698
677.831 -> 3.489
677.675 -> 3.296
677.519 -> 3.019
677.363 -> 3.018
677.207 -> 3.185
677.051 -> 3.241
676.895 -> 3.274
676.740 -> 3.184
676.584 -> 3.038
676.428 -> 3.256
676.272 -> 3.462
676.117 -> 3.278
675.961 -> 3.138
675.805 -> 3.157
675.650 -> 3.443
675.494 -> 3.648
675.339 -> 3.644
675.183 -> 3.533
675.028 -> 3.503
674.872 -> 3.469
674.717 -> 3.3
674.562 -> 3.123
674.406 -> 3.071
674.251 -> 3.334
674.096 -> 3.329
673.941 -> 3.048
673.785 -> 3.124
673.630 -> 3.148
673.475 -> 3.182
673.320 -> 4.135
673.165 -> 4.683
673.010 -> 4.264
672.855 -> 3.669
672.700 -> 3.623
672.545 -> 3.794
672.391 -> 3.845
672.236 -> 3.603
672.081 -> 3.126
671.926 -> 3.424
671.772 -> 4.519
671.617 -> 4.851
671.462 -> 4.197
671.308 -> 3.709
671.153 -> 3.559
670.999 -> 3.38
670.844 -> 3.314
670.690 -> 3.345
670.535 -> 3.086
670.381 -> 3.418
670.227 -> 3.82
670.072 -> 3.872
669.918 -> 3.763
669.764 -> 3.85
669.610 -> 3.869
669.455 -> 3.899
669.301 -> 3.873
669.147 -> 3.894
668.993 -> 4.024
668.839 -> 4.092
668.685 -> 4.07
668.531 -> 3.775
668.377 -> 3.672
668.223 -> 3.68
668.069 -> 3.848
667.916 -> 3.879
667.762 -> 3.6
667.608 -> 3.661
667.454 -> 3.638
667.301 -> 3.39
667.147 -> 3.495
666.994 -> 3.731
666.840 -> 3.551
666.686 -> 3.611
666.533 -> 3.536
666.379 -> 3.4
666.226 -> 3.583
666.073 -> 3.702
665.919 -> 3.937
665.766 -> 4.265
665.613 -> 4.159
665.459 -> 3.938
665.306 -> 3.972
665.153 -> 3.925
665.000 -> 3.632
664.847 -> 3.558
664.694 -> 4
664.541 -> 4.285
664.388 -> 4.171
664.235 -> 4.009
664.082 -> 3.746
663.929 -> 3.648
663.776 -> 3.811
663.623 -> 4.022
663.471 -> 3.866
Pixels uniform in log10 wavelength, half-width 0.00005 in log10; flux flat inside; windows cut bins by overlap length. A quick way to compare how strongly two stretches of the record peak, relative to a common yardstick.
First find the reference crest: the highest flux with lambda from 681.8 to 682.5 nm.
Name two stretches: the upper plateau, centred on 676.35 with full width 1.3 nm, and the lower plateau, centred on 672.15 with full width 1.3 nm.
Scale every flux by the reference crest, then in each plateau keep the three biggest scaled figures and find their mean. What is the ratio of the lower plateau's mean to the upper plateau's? 1.32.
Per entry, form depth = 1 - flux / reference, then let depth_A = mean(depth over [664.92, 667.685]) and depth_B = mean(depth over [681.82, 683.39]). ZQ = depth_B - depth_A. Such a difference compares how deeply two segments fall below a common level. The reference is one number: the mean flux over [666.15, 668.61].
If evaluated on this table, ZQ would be 0.12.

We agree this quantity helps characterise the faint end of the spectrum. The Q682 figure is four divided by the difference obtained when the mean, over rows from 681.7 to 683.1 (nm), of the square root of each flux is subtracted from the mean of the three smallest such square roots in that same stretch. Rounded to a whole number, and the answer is -40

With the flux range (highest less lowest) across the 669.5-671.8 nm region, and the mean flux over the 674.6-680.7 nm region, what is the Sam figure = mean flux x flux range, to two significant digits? 6.2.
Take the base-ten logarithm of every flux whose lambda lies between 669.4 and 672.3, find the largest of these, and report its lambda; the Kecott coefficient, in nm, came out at 671.617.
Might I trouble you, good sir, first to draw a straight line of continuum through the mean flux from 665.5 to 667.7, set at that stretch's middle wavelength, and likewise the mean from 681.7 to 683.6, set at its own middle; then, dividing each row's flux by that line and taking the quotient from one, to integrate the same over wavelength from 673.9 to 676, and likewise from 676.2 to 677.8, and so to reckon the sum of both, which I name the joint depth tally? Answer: 0.22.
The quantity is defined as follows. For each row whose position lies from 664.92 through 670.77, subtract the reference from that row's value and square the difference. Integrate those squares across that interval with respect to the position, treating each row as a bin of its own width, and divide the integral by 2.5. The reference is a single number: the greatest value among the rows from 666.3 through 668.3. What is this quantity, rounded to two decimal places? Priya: 0.18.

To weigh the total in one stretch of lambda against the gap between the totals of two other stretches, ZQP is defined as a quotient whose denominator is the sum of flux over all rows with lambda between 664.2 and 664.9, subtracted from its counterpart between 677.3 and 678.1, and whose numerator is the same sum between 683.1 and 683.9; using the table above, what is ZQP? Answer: -5.3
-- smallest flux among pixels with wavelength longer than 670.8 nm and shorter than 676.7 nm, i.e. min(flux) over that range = 3.038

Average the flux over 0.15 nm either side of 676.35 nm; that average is 3.36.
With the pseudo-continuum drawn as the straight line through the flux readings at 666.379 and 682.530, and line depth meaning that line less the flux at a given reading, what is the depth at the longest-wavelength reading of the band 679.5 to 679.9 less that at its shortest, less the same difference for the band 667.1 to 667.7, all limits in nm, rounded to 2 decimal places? 0.07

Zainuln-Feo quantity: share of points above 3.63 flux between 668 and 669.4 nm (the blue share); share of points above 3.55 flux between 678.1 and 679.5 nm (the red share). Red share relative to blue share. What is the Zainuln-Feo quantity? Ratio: 1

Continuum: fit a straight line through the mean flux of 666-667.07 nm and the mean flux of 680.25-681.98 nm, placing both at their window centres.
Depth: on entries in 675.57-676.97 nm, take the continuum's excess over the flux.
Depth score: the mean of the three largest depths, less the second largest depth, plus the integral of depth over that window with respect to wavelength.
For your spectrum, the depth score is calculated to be 0.31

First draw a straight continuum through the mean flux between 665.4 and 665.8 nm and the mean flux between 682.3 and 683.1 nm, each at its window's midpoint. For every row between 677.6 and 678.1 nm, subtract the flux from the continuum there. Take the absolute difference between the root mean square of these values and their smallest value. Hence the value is 0.31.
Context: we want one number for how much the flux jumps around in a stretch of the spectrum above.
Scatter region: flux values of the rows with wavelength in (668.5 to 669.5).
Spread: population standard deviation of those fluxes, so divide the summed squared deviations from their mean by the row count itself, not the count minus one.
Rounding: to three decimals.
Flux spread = 0.108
